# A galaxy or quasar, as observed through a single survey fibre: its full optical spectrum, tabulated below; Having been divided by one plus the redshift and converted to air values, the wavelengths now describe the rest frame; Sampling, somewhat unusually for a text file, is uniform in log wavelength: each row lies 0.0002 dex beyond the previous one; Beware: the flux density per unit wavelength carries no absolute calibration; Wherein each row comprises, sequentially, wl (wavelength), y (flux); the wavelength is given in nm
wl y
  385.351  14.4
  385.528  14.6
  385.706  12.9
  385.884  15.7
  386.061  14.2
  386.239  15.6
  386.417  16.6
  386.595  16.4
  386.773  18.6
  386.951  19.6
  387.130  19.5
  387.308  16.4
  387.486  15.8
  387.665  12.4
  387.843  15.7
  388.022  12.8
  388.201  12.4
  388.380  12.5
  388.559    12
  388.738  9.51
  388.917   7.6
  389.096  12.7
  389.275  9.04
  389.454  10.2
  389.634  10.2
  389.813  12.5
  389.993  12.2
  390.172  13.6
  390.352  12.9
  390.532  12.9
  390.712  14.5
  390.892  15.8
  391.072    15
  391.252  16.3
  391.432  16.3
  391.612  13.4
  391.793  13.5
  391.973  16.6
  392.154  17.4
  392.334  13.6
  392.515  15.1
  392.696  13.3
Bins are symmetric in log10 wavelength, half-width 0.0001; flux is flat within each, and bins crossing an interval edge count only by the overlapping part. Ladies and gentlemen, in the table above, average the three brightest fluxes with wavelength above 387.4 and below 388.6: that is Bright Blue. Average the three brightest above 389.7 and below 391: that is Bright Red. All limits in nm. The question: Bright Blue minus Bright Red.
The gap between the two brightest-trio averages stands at 0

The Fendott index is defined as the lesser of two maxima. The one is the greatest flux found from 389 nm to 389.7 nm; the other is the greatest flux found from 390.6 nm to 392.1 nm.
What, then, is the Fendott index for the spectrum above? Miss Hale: 12.7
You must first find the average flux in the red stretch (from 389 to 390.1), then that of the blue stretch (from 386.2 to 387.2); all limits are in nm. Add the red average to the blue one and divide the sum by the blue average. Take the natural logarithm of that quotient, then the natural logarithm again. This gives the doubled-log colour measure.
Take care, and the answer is -0.72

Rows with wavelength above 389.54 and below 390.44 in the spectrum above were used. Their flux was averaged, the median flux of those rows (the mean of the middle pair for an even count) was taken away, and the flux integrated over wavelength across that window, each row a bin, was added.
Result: 10.8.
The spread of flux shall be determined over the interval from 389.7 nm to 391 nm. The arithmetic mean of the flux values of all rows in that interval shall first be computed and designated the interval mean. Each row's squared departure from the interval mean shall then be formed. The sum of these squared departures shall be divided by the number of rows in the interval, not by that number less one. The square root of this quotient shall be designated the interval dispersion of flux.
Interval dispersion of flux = 1.18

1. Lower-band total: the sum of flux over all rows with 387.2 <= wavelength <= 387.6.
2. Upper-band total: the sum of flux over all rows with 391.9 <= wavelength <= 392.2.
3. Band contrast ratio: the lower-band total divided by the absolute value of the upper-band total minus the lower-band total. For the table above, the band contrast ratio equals 18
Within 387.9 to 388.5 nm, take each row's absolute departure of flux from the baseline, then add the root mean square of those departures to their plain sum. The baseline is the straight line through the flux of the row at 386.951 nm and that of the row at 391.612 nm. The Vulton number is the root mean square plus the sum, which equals 21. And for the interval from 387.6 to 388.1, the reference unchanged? 19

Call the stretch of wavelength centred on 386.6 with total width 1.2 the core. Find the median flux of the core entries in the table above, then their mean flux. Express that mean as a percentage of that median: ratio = 104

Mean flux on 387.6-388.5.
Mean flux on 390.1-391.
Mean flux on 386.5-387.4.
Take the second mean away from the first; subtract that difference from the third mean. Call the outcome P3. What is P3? 18.9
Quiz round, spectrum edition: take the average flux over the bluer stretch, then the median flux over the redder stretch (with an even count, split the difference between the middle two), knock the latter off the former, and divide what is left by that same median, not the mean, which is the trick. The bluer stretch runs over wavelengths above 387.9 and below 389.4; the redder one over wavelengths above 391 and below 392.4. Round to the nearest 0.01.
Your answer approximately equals -0.29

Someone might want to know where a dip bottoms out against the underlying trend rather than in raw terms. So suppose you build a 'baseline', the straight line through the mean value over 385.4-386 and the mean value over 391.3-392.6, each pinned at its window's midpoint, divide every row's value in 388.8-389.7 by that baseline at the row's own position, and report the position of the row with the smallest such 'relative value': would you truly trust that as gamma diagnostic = 388.917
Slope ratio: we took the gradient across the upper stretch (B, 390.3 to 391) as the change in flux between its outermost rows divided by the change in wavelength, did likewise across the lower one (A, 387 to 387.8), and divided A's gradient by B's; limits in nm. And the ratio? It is -2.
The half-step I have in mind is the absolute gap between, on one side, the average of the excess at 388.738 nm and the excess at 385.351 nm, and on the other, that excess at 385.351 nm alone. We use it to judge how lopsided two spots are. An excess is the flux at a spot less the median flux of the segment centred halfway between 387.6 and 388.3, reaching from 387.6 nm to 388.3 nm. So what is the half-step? 2.4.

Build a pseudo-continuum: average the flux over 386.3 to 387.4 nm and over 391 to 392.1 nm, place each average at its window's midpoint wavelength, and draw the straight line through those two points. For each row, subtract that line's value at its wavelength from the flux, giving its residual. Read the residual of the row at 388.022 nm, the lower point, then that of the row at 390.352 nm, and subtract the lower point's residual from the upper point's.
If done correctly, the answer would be 1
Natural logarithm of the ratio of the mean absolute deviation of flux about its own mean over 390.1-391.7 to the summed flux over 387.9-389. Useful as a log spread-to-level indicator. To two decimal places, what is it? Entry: -4.04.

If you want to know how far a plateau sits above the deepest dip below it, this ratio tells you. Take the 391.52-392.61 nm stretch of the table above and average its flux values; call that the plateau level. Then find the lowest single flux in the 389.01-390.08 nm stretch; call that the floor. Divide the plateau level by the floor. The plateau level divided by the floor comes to 1.65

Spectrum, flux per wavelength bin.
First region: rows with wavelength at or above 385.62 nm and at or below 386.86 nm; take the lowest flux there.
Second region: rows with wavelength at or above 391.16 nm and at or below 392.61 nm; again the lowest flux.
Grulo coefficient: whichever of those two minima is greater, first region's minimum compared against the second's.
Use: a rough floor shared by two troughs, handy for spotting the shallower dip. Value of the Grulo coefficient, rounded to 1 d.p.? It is 13.4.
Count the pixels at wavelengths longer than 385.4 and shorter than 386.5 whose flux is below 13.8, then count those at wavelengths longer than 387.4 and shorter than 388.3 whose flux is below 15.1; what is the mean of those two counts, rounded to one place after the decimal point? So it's 2.0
